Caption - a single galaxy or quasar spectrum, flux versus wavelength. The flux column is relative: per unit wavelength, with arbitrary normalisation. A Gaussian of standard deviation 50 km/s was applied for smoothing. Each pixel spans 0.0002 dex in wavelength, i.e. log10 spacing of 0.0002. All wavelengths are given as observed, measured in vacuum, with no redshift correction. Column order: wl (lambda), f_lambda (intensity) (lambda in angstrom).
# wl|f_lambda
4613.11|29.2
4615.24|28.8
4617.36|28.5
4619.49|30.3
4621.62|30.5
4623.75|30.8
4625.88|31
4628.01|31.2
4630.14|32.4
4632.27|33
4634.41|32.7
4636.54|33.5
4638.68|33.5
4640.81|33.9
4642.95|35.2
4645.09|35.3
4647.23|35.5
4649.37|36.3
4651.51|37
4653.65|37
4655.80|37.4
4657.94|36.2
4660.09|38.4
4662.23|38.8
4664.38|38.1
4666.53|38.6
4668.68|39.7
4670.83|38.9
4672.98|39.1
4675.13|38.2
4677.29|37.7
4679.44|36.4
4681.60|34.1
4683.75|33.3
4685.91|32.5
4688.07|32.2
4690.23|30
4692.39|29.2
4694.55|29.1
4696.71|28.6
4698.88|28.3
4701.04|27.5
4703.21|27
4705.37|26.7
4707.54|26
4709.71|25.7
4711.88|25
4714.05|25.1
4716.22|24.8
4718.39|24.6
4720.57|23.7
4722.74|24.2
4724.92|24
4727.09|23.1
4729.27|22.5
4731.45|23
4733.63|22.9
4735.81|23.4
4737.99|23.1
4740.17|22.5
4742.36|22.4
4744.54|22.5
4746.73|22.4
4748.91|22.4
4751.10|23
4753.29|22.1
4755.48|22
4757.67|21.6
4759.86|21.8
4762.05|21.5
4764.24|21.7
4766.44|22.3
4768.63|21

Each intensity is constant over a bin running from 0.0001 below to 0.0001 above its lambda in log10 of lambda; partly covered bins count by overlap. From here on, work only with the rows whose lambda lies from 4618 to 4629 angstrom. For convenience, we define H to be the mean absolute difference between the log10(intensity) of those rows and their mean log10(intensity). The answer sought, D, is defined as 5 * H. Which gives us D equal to 0.020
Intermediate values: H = 0.0041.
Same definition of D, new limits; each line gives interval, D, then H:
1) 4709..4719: 0.025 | 0.0050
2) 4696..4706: 0.052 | 0.0104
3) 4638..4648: 0.049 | 0.0099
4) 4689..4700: 0.035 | 0.0071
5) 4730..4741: 0.021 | 0.0042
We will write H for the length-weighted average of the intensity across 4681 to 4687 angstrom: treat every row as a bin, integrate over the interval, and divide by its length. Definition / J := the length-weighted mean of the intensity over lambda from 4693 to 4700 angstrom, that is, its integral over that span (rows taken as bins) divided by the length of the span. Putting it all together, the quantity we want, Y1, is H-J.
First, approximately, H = 33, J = 28.7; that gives 4.5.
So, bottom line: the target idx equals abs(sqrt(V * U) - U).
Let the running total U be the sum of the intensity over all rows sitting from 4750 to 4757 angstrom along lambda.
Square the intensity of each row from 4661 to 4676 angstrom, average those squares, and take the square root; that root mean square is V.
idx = 16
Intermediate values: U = 67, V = 38.8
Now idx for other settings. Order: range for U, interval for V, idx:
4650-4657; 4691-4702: 55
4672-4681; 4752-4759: 94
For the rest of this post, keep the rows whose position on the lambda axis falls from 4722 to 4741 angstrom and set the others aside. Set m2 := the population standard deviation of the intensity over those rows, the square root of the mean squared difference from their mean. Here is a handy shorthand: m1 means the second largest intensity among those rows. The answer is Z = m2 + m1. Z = 25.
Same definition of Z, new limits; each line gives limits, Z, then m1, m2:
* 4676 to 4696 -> 39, 36.4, 2.86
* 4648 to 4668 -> 40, 38.6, 0.92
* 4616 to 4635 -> 34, 32.7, 1.32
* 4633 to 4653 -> 38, 36.3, 1.36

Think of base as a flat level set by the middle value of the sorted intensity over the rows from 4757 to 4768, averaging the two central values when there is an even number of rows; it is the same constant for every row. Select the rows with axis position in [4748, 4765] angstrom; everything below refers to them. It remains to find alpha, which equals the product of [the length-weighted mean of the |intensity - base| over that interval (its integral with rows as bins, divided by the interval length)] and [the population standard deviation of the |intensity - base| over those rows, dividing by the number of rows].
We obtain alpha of 0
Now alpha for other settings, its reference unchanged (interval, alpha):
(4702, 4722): 4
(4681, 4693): 18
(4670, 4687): 36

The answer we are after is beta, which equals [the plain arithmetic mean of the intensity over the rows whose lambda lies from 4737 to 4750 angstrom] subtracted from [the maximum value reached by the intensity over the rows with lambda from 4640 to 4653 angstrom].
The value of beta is 14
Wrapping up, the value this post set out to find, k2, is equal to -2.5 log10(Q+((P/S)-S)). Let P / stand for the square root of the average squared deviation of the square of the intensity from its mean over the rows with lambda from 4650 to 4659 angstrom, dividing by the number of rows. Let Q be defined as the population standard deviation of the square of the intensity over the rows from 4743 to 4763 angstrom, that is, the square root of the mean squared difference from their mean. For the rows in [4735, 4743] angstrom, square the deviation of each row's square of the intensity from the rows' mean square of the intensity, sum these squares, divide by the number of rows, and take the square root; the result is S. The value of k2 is -1.1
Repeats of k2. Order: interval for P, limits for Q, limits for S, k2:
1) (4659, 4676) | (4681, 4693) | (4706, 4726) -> -4.7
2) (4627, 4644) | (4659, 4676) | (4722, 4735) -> -2.7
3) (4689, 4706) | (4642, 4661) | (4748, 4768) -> -4.4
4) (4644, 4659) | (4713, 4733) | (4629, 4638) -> -2.9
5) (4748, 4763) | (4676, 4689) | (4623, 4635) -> -4.8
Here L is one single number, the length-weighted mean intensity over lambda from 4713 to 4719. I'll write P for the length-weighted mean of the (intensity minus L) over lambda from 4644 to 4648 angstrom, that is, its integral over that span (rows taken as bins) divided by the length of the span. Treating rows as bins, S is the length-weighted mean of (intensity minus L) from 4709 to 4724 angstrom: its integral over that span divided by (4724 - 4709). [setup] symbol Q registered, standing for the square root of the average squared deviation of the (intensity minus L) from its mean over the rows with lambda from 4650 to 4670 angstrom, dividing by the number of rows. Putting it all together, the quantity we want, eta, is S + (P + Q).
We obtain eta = 11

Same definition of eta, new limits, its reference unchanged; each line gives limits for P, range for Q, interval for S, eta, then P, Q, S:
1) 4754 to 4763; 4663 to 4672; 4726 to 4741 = -4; -3.1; 0.6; -1.9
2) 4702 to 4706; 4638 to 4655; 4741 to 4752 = 1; 2.0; 1.2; -2.3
